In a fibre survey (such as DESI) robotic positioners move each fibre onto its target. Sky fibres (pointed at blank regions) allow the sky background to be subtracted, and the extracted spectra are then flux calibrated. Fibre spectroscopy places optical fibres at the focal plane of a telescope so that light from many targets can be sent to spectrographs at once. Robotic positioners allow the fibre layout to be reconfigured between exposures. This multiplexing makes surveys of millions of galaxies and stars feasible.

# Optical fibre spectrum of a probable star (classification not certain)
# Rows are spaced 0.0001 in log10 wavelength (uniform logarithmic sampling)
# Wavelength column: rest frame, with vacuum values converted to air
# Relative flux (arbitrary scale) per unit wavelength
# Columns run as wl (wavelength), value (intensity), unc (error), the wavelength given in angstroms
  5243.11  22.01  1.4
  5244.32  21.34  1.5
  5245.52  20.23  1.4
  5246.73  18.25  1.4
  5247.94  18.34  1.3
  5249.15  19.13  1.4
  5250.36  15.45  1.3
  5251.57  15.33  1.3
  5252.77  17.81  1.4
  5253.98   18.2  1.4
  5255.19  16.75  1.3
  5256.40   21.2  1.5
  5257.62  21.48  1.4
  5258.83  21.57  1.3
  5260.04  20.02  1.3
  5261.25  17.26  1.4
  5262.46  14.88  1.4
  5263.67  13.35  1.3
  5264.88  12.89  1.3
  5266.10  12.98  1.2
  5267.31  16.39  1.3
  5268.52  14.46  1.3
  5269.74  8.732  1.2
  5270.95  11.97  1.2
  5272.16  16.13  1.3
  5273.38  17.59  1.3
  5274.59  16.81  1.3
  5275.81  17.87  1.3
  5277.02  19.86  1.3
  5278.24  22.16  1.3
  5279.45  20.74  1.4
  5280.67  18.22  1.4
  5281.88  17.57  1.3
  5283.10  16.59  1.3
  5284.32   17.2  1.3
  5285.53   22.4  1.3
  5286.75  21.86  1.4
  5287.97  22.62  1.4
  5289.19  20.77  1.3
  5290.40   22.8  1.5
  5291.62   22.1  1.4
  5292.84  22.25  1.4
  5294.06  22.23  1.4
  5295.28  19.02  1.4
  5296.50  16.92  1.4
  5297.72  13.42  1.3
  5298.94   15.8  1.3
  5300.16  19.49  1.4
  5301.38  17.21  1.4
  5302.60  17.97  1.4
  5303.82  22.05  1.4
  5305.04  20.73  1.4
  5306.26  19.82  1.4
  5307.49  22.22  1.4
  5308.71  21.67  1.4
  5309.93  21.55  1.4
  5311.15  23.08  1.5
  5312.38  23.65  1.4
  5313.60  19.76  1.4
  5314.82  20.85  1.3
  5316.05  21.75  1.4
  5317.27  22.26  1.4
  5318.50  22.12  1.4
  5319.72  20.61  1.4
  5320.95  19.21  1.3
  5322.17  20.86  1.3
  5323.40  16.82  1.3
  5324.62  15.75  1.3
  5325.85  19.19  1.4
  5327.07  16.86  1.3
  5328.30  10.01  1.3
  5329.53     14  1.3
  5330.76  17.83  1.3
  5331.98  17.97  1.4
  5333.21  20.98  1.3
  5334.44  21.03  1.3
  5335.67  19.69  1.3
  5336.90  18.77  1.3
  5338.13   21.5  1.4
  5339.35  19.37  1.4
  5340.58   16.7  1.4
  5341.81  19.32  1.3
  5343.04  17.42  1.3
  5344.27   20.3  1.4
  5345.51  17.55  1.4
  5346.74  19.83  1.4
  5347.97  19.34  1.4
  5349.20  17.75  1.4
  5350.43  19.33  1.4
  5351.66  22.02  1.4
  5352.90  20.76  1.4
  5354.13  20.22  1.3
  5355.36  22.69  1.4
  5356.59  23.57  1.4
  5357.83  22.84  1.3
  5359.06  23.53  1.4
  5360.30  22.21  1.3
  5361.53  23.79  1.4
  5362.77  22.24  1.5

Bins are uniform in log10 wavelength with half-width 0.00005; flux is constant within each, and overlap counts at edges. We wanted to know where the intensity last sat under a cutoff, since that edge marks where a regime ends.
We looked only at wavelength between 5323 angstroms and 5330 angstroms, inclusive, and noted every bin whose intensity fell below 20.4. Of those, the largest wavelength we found 5329.53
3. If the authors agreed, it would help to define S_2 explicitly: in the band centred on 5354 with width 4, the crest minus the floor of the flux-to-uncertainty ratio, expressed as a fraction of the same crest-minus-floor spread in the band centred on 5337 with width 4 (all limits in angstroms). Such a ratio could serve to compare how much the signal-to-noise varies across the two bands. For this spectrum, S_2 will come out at 1.5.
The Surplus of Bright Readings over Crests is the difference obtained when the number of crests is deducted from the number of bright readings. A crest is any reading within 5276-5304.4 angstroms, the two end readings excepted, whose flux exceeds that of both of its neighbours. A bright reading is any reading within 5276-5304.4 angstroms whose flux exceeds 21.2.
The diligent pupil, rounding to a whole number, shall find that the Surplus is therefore 3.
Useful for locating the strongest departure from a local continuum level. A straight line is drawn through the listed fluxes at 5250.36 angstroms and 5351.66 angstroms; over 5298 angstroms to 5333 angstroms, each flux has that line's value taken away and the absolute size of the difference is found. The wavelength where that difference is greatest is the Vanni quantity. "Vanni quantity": 5328.30 angstroms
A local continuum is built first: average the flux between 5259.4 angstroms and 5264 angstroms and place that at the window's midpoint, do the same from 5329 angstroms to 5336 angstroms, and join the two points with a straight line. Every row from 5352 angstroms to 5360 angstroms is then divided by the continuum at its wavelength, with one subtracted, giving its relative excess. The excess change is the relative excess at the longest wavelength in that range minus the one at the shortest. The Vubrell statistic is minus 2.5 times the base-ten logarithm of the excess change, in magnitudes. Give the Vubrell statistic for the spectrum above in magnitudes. 2.2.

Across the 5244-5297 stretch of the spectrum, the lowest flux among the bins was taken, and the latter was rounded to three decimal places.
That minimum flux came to 8.732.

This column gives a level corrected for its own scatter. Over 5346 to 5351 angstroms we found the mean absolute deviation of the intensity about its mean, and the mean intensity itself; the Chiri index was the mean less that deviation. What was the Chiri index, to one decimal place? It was 18.4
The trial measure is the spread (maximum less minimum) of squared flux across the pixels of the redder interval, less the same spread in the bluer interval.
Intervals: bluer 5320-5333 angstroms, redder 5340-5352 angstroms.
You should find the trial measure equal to -129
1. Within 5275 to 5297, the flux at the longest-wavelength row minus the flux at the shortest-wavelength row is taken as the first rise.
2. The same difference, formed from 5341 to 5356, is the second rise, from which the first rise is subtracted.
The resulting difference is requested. 4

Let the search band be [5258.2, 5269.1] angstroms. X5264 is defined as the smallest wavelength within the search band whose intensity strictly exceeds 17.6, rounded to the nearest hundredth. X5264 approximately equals 5258.83 angstroms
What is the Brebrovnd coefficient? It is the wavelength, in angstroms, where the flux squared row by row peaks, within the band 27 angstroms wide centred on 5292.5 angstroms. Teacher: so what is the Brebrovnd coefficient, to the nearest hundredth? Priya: 5290.40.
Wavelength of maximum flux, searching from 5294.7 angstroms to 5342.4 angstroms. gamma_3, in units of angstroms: 5312.38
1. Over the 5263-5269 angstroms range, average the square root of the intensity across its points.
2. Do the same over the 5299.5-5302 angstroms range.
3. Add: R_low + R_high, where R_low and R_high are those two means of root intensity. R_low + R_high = 8.02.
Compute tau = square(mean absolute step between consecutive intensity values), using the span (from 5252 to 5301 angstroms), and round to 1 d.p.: 3.6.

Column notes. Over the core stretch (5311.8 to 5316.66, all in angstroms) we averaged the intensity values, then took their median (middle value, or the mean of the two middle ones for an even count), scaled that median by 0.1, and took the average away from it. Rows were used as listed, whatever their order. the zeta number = -19.4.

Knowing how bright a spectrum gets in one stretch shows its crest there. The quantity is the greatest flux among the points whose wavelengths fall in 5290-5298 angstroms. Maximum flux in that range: 22.8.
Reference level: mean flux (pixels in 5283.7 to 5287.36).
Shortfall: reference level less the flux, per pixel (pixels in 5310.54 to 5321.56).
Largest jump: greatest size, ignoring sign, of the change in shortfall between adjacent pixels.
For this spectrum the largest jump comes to 3.89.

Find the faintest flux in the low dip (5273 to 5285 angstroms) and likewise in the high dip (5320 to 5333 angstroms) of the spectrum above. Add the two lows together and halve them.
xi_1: 13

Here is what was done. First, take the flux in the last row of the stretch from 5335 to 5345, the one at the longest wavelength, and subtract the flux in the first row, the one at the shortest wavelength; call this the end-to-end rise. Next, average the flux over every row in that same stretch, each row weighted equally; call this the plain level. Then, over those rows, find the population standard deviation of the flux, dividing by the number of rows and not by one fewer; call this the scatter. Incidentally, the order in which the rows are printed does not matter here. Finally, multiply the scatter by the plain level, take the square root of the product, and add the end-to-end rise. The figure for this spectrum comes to 6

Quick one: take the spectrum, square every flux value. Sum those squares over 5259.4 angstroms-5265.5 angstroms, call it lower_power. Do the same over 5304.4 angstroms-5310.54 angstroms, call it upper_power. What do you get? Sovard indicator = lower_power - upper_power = -986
